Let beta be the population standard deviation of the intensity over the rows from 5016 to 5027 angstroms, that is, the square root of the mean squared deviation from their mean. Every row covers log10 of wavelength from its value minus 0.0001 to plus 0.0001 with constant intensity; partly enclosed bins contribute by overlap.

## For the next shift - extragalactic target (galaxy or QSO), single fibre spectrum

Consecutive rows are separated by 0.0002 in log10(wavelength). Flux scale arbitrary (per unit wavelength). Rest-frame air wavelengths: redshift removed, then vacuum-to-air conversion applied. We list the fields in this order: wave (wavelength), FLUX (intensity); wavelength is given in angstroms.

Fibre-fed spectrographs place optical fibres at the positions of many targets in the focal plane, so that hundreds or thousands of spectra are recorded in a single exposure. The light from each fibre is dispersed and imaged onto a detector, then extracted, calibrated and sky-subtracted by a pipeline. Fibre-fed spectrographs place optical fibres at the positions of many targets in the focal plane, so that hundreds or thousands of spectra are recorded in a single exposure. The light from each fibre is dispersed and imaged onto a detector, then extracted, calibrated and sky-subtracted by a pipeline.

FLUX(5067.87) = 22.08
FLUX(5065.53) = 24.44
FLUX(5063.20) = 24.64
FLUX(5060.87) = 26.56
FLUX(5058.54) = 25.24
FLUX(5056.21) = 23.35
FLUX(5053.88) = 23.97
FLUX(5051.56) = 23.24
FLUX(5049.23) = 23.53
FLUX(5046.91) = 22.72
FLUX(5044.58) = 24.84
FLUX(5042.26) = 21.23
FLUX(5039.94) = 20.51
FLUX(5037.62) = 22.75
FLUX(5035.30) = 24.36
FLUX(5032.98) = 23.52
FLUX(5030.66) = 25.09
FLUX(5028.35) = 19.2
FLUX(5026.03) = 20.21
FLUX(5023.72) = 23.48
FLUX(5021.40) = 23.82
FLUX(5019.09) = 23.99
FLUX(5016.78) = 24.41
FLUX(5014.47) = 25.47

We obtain 1.5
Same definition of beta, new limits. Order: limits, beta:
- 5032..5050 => 1.4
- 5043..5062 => 1.2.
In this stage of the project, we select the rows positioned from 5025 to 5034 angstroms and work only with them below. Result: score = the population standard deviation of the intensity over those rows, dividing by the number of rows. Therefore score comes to 2.4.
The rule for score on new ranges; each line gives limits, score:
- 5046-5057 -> 0.4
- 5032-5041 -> 1.4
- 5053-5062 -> 1.2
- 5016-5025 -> 0.3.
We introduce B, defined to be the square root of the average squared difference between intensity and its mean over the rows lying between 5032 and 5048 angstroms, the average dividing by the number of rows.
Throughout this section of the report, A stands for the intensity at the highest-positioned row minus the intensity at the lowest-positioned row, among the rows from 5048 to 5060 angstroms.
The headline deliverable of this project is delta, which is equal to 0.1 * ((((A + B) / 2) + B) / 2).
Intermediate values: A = 1.7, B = 1.5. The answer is 0.152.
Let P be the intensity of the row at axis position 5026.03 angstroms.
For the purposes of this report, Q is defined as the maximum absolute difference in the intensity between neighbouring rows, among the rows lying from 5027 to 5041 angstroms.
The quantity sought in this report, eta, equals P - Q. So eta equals 14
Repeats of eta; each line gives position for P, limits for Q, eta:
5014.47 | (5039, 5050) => 22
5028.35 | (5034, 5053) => 16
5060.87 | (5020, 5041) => 21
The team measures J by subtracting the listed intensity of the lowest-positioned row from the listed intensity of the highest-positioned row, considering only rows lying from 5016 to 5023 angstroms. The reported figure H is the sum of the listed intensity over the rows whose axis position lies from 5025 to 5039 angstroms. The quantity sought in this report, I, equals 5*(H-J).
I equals 679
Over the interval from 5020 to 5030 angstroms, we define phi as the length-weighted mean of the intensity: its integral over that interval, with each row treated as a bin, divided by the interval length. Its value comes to 21.9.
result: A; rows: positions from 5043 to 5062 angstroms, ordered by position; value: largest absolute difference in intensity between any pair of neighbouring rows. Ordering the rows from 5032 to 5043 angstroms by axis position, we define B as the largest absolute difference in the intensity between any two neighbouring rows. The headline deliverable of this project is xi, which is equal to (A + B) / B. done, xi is 1.9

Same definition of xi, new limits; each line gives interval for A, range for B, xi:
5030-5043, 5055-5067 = 2.2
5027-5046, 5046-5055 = 8.3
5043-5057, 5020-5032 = 1.4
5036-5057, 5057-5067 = 2.9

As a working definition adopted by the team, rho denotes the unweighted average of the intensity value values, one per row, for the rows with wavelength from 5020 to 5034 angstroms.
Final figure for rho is 22.6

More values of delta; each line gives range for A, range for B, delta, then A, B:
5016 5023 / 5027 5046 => 0.137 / -0.6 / 2.0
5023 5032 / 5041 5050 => 0.138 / 1.6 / 1.3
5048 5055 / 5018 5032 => 0.172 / 0.4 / 2.1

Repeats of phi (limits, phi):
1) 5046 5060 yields 23.8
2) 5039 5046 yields 22.3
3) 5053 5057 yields 23.7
